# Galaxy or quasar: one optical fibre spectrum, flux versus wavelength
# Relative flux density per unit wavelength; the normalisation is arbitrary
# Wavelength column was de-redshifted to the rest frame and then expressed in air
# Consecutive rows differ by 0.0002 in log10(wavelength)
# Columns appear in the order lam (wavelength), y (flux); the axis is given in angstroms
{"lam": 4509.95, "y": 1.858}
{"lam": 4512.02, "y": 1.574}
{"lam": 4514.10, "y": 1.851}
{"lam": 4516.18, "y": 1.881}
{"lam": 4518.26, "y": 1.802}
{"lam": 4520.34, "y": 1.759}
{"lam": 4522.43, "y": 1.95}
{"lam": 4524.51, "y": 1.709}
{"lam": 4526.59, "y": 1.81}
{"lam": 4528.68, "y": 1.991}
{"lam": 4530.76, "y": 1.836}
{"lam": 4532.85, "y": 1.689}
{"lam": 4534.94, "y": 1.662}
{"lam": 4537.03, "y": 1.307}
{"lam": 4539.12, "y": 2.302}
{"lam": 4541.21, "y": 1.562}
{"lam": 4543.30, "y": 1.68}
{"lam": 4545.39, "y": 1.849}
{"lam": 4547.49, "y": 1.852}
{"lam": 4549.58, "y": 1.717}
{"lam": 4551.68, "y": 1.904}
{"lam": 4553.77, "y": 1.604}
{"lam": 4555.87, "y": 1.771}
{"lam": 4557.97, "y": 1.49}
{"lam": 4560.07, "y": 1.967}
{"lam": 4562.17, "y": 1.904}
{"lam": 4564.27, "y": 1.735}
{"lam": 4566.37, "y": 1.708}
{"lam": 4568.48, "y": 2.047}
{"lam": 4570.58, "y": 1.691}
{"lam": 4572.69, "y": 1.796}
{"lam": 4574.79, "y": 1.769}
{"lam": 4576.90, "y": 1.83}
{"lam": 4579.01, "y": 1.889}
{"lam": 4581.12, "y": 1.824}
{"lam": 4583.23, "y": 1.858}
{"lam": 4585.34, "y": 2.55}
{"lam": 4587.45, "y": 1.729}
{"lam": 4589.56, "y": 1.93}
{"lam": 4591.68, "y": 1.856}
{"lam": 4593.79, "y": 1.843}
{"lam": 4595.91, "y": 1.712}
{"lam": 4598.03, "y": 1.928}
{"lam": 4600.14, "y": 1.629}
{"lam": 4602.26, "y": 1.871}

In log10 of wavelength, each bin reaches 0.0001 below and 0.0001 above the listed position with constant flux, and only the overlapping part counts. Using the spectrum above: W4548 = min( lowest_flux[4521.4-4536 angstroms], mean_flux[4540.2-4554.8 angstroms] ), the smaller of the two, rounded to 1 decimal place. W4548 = 1.7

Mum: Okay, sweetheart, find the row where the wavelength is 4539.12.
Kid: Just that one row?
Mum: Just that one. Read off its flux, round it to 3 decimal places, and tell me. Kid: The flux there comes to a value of 2.302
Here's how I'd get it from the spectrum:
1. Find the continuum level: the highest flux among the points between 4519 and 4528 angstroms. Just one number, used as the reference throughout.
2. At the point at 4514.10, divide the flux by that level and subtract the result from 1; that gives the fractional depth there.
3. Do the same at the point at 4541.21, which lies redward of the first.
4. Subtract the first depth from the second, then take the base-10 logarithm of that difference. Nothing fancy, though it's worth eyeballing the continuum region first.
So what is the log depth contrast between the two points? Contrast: -0.8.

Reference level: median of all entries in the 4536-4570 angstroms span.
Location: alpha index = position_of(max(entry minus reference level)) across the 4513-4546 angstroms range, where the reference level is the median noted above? 4539.12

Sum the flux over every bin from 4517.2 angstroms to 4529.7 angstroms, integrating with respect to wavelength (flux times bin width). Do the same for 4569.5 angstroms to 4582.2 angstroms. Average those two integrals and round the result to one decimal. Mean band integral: 22.9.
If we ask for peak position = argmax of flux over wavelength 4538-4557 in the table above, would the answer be 4539.12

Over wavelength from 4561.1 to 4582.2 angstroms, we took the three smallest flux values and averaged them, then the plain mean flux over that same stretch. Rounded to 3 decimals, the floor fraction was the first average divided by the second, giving 0.941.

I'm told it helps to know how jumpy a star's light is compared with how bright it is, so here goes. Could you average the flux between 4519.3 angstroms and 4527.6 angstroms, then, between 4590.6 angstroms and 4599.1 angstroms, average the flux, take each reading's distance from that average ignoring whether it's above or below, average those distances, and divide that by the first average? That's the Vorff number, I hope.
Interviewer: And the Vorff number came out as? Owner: 0.03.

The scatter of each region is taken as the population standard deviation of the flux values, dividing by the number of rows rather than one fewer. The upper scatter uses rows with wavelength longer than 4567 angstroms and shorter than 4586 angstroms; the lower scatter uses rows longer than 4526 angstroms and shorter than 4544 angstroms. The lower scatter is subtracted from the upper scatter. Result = -0.021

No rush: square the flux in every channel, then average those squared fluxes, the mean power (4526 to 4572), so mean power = 3.2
